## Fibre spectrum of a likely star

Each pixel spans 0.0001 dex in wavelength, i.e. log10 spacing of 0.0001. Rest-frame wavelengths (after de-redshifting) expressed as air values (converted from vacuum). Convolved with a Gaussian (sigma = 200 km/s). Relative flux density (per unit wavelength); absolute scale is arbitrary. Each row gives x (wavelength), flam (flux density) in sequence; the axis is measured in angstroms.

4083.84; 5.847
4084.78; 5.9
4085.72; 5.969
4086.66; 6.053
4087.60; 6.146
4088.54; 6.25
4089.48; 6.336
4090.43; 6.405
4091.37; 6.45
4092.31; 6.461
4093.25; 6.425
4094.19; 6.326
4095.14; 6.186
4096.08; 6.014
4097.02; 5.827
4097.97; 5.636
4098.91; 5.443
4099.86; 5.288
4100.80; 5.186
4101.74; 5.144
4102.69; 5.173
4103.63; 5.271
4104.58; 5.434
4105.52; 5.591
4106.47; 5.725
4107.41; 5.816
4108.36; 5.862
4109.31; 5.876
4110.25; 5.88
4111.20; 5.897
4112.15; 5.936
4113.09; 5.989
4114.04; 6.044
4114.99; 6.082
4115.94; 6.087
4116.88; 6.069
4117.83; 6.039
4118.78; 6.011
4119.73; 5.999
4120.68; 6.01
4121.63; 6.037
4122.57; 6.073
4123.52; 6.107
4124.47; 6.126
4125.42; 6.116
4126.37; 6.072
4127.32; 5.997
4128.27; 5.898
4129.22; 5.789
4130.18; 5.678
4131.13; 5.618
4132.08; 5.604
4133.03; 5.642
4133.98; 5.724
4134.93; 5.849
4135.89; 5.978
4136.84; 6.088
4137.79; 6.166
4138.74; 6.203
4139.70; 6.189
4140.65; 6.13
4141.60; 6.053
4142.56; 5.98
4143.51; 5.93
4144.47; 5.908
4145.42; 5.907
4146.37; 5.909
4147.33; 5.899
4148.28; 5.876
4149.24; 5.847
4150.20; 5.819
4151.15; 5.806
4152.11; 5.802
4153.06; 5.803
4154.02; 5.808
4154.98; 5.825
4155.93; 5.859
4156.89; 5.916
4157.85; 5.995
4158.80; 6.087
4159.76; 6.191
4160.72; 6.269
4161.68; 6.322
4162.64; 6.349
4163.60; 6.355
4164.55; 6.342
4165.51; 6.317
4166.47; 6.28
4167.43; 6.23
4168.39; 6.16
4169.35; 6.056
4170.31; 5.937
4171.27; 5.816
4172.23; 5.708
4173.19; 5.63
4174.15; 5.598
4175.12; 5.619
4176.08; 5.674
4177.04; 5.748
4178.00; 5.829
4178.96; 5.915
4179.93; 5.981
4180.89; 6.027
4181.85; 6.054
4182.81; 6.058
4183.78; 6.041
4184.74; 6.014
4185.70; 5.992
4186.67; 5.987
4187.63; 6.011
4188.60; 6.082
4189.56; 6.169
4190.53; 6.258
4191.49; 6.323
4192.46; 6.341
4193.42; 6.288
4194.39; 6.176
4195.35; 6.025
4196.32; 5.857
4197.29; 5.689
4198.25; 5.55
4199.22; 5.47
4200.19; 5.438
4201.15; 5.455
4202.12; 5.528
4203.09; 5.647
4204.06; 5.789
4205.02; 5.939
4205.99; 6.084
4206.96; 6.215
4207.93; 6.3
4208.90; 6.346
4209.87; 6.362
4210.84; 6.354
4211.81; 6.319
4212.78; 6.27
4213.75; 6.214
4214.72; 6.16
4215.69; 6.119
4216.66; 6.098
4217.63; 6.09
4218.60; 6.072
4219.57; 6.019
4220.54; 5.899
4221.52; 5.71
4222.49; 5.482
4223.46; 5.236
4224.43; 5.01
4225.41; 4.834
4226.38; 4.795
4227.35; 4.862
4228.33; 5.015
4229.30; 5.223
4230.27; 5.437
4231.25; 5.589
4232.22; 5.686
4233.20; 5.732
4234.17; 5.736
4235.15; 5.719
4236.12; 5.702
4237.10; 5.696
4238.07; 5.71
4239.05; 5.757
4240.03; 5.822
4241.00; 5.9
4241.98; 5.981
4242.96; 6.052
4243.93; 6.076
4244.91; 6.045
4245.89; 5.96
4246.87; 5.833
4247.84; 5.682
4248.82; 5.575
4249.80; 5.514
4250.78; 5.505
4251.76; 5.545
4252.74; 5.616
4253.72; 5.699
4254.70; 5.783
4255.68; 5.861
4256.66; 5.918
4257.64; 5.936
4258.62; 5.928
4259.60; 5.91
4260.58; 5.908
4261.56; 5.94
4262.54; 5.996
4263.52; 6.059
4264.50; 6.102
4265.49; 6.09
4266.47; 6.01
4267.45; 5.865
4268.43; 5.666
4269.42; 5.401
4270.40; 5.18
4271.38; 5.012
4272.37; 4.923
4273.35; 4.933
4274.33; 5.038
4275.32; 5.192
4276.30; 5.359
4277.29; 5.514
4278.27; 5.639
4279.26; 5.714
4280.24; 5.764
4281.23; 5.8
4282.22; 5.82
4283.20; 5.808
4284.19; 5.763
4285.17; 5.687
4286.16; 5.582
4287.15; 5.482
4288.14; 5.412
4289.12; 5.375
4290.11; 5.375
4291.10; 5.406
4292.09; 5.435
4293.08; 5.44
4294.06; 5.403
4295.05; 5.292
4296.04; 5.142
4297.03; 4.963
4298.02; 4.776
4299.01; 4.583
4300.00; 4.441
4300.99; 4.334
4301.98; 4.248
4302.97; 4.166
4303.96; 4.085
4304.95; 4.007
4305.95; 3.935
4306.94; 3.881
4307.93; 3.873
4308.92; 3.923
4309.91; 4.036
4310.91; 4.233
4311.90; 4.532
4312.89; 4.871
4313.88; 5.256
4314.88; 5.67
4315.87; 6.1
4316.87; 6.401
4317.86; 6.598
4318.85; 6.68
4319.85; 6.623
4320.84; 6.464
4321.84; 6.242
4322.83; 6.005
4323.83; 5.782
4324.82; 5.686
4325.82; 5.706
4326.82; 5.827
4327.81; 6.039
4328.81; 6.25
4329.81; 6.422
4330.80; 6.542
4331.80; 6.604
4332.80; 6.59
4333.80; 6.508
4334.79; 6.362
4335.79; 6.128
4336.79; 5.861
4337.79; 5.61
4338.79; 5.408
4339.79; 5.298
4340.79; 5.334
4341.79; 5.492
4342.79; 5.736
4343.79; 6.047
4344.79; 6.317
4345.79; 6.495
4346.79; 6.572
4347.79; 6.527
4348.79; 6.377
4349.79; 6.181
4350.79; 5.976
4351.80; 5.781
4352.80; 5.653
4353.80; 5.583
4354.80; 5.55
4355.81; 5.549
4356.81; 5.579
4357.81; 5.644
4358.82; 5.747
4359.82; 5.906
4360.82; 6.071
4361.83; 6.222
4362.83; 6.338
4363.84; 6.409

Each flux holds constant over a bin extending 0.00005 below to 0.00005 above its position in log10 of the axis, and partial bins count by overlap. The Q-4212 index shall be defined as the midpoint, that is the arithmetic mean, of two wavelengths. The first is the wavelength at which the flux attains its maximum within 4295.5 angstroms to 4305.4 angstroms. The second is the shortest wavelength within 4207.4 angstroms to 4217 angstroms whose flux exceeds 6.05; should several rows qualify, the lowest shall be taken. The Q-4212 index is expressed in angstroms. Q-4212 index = 4252.0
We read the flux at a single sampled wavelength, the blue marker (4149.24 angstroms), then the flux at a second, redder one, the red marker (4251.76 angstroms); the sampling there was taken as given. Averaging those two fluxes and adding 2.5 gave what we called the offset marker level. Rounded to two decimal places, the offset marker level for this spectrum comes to 8.20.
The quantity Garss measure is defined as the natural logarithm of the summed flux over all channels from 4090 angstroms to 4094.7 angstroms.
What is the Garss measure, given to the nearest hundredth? 3.47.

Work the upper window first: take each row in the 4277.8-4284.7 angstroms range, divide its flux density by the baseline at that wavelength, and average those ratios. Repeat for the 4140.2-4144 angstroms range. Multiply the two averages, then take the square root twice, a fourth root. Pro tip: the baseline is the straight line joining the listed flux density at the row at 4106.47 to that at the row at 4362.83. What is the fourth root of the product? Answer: 0.99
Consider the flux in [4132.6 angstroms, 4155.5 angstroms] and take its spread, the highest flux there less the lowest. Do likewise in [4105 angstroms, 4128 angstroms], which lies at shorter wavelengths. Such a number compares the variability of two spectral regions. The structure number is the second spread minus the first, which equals 0.0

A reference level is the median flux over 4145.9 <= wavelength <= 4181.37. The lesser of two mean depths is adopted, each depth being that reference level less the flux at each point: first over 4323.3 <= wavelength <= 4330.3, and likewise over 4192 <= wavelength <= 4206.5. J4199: -0.05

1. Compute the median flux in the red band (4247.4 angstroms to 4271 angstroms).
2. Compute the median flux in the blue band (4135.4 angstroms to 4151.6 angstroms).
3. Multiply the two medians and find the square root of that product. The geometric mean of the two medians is 5.90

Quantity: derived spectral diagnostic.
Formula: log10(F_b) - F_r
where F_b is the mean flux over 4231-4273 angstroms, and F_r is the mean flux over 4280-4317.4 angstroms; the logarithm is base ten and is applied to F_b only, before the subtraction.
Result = -4.2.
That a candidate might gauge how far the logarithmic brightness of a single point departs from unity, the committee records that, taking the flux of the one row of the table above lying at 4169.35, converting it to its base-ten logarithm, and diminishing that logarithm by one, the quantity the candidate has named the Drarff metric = -0.218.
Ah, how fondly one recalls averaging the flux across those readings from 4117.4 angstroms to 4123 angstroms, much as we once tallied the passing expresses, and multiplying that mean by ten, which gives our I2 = 60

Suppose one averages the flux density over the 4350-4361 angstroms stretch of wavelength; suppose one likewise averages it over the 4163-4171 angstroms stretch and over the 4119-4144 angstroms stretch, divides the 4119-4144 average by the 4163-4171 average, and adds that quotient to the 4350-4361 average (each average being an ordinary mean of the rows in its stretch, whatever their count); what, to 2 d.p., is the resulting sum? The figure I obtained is 6.69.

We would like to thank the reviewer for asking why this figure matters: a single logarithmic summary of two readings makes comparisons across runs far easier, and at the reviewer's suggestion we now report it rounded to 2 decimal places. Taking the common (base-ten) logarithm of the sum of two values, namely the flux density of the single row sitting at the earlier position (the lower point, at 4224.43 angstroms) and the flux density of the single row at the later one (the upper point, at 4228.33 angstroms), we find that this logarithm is 1.00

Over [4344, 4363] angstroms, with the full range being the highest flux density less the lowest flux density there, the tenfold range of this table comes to 10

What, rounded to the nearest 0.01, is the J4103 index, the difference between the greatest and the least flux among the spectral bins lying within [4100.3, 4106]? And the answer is 0.45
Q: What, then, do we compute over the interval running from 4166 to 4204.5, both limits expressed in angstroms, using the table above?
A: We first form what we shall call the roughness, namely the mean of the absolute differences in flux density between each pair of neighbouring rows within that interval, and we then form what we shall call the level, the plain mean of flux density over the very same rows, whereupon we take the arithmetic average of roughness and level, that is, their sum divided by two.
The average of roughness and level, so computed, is 2.99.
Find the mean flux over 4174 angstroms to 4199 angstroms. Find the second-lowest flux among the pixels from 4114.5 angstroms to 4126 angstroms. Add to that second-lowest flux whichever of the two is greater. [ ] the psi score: 12.0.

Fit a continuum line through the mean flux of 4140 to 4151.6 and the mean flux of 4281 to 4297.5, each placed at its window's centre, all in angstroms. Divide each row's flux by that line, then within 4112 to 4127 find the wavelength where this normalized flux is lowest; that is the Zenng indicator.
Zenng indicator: 4112.15 angstroms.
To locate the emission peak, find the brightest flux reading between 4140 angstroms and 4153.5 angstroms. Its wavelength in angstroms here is 4140.65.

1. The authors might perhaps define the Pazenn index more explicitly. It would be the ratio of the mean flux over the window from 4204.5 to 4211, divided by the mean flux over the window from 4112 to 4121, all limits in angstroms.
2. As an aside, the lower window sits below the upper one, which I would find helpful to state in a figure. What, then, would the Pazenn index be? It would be 1.03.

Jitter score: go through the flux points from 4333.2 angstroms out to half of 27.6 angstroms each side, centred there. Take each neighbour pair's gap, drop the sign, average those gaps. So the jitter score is 0.16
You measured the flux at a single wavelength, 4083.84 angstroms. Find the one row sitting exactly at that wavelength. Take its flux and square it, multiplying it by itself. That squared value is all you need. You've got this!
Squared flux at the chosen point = 34.2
